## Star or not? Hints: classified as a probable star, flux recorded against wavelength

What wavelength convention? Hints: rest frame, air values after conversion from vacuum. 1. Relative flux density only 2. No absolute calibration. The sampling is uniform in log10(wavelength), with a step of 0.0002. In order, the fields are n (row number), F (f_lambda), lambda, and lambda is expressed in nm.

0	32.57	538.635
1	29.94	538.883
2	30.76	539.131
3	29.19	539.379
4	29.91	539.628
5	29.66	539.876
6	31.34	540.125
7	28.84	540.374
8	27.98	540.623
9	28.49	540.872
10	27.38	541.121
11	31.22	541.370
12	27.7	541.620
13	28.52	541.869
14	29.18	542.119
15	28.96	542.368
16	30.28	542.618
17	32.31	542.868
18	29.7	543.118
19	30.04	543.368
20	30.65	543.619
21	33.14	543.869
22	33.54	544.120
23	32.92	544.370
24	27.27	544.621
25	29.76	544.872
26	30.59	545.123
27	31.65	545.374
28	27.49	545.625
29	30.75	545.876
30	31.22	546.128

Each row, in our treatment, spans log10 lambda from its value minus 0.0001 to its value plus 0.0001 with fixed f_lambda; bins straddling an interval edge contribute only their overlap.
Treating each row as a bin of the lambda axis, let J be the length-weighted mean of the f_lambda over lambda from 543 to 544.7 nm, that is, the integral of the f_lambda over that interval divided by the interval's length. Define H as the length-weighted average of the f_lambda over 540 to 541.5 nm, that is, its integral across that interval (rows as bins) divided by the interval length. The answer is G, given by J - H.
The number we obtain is 2.0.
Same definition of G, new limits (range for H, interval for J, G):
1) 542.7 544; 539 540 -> -1.2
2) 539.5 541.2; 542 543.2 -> 1.0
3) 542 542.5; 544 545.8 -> 1.4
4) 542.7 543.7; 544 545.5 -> 0.3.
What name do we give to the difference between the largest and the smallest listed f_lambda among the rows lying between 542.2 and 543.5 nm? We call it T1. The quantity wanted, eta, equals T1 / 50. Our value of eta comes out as 0.067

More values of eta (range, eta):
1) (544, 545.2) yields 0.125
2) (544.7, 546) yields 0.083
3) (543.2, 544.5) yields 0.070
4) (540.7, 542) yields 0.077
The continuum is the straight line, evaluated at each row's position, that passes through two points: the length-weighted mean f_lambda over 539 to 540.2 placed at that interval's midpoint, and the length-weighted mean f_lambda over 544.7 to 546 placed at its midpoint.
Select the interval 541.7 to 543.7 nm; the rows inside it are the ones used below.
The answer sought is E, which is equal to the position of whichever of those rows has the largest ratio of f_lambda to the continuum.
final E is 542.868 nm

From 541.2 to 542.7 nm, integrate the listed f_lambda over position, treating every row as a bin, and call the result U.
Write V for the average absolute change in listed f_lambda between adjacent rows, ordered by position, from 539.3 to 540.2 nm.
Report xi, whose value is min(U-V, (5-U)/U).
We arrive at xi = -0.886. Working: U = 43.8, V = 0.9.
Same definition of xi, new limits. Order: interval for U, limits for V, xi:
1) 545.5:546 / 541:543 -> -0.657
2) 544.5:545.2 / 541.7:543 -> -0.755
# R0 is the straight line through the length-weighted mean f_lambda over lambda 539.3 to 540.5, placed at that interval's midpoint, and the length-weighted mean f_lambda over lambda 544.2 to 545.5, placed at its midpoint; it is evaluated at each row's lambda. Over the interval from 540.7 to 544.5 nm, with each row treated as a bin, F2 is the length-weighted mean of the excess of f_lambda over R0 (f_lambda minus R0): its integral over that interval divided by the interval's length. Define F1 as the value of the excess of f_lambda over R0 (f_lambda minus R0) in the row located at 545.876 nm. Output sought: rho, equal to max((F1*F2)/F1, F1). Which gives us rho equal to 0.0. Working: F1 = 0.03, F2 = 0.03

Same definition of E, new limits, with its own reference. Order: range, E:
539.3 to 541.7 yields 540.125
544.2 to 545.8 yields 544.370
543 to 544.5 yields 544.120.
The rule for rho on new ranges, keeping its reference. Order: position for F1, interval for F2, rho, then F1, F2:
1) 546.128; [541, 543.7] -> 0.5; 0.47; -0.55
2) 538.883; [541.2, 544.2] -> 0.3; 0.30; 0.12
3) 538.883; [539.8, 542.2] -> 0.3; 0.30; -0.95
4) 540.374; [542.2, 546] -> 0.1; -1.03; 0.15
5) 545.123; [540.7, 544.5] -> 0.0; -0.01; 0.03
